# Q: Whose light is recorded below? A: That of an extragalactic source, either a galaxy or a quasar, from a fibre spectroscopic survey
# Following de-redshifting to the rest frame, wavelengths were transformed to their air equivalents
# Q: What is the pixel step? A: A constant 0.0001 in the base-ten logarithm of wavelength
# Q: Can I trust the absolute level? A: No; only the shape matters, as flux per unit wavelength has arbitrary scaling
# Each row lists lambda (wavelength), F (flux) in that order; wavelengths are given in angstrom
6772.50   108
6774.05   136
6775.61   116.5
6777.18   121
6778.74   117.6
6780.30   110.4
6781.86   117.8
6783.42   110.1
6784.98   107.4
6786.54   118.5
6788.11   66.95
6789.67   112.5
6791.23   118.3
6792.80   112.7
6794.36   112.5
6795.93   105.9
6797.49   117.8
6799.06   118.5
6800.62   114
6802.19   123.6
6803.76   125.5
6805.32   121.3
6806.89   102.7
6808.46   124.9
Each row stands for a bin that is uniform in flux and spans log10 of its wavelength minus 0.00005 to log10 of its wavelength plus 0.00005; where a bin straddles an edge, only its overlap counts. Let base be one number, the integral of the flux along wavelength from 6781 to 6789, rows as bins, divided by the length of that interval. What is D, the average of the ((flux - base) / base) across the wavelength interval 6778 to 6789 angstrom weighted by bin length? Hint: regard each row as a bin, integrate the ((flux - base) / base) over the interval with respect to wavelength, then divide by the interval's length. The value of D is 0.02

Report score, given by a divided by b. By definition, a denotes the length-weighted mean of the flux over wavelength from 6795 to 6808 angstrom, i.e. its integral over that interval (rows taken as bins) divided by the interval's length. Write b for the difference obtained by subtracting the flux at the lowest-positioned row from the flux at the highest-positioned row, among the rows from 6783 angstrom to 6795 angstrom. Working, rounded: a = 116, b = 2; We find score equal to 48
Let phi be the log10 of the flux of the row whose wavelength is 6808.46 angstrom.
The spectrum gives 2.097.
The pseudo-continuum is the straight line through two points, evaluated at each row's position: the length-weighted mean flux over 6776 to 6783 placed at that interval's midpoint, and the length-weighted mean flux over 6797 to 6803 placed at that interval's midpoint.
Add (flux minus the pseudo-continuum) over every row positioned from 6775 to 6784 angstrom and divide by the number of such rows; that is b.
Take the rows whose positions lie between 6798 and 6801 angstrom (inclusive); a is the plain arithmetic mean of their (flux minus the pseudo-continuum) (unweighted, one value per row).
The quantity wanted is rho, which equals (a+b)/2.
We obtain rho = -1.4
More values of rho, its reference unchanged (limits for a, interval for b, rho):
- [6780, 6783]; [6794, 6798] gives -4.1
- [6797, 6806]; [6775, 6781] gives 0.9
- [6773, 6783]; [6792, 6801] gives -0.4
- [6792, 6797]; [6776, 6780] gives -2.1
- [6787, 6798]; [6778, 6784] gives -6.7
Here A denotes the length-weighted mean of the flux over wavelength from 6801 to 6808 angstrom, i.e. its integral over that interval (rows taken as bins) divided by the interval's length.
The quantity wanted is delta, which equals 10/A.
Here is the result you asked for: 0.085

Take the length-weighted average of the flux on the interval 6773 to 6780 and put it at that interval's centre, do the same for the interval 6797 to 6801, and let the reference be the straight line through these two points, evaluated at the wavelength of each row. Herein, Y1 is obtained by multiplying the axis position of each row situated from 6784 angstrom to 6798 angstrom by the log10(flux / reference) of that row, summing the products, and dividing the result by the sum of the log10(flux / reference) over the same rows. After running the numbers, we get 6789.2 angstrom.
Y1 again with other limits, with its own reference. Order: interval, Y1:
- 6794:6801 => 6795.9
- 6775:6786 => 6781.8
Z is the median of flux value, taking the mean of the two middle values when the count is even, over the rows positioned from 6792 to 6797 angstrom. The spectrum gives 112.5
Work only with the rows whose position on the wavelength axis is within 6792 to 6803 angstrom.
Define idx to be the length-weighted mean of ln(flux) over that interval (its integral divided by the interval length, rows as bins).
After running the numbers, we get 4.74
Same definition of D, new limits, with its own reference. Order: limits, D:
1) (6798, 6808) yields 0.13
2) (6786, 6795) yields 0.02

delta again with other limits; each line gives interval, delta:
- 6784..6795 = 0.093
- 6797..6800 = 0.085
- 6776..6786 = 0.088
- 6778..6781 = 0.088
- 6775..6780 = 0.085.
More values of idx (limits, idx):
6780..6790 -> 4.65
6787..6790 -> 4.45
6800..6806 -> 4.80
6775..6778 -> 4.76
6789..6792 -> 4.75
